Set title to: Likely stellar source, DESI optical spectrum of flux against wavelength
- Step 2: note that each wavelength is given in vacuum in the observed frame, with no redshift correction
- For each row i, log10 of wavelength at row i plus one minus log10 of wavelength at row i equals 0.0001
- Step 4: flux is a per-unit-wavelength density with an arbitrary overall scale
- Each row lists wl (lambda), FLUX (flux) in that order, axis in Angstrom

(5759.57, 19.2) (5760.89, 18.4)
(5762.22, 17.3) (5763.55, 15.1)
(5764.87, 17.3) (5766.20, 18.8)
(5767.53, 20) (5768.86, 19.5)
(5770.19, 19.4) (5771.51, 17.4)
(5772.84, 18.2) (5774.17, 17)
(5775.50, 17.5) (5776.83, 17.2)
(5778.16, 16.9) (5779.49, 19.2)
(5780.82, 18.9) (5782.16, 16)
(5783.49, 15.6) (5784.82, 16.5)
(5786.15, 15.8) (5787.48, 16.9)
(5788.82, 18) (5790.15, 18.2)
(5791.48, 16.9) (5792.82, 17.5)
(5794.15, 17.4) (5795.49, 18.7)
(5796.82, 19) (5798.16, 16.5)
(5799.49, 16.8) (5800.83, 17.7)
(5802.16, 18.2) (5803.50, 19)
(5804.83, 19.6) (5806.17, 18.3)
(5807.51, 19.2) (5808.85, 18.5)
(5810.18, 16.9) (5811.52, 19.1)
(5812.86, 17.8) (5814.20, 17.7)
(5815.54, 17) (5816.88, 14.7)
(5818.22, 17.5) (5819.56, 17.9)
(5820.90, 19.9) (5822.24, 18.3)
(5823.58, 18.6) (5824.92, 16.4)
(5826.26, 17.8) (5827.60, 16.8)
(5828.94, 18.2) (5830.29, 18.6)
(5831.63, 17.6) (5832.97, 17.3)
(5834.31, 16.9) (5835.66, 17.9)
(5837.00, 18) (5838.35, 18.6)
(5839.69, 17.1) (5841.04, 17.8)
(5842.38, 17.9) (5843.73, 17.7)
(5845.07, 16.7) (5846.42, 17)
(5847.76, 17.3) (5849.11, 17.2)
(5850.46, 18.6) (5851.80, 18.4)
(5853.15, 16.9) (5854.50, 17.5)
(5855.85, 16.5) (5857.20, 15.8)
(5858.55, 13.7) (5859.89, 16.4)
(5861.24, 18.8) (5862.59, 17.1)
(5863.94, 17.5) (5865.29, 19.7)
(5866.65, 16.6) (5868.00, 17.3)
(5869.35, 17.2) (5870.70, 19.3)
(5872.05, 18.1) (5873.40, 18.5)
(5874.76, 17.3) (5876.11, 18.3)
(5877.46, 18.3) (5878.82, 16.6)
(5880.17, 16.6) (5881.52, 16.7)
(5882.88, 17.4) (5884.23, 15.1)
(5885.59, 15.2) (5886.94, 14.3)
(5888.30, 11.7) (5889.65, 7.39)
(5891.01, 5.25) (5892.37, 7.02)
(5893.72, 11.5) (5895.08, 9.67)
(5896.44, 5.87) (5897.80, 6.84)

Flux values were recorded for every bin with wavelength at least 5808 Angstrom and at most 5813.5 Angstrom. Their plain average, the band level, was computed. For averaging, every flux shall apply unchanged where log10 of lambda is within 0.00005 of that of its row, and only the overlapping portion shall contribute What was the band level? 18.1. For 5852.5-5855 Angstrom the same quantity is 17.2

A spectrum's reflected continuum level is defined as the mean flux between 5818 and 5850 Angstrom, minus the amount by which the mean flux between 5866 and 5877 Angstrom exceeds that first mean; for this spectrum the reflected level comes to 17.6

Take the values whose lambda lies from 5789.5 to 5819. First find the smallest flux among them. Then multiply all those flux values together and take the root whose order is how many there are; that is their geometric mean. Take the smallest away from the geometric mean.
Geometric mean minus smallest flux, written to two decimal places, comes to 3.09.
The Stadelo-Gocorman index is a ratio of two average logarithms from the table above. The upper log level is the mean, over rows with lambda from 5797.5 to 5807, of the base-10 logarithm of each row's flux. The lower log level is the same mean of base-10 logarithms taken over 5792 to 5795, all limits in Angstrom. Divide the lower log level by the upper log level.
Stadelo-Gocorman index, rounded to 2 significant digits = 0.99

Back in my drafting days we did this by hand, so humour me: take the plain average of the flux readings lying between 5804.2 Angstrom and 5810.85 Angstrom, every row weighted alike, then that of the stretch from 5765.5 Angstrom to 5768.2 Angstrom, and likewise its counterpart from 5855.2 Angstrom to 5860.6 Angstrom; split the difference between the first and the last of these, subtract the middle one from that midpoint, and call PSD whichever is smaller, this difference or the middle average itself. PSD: -2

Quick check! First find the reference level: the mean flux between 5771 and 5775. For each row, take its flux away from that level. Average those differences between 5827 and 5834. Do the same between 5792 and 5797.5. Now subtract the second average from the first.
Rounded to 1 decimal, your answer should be 0.4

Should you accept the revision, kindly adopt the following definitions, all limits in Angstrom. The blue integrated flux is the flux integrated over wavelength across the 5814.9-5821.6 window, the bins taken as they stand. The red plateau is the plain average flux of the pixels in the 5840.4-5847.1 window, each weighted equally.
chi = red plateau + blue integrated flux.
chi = 134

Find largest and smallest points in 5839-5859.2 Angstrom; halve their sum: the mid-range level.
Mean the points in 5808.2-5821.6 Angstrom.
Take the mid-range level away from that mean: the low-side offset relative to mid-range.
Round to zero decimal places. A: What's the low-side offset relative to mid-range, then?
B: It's 2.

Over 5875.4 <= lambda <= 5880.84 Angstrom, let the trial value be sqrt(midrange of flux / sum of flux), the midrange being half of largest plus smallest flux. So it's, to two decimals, 0.50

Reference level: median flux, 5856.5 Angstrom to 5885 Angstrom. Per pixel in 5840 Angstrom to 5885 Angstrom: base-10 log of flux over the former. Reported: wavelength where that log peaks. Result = 5865.29 Angstrom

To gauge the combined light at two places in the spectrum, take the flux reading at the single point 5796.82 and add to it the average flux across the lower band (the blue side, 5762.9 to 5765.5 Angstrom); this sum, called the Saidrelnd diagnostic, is 35.2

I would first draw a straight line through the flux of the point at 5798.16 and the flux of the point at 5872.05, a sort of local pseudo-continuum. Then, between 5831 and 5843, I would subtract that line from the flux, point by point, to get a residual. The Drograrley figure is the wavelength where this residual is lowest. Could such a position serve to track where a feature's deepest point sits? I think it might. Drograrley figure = 5834.31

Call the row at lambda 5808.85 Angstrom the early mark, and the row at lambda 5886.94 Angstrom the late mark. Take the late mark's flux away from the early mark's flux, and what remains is 4.2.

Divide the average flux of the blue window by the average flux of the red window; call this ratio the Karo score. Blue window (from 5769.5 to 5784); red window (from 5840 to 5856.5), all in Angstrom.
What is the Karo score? 1.01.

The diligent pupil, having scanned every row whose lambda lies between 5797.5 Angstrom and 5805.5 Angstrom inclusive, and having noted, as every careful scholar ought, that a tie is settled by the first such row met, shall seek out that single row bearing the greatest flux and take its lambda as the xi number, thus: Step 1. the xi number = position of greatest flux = 5804.83 Angstrom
